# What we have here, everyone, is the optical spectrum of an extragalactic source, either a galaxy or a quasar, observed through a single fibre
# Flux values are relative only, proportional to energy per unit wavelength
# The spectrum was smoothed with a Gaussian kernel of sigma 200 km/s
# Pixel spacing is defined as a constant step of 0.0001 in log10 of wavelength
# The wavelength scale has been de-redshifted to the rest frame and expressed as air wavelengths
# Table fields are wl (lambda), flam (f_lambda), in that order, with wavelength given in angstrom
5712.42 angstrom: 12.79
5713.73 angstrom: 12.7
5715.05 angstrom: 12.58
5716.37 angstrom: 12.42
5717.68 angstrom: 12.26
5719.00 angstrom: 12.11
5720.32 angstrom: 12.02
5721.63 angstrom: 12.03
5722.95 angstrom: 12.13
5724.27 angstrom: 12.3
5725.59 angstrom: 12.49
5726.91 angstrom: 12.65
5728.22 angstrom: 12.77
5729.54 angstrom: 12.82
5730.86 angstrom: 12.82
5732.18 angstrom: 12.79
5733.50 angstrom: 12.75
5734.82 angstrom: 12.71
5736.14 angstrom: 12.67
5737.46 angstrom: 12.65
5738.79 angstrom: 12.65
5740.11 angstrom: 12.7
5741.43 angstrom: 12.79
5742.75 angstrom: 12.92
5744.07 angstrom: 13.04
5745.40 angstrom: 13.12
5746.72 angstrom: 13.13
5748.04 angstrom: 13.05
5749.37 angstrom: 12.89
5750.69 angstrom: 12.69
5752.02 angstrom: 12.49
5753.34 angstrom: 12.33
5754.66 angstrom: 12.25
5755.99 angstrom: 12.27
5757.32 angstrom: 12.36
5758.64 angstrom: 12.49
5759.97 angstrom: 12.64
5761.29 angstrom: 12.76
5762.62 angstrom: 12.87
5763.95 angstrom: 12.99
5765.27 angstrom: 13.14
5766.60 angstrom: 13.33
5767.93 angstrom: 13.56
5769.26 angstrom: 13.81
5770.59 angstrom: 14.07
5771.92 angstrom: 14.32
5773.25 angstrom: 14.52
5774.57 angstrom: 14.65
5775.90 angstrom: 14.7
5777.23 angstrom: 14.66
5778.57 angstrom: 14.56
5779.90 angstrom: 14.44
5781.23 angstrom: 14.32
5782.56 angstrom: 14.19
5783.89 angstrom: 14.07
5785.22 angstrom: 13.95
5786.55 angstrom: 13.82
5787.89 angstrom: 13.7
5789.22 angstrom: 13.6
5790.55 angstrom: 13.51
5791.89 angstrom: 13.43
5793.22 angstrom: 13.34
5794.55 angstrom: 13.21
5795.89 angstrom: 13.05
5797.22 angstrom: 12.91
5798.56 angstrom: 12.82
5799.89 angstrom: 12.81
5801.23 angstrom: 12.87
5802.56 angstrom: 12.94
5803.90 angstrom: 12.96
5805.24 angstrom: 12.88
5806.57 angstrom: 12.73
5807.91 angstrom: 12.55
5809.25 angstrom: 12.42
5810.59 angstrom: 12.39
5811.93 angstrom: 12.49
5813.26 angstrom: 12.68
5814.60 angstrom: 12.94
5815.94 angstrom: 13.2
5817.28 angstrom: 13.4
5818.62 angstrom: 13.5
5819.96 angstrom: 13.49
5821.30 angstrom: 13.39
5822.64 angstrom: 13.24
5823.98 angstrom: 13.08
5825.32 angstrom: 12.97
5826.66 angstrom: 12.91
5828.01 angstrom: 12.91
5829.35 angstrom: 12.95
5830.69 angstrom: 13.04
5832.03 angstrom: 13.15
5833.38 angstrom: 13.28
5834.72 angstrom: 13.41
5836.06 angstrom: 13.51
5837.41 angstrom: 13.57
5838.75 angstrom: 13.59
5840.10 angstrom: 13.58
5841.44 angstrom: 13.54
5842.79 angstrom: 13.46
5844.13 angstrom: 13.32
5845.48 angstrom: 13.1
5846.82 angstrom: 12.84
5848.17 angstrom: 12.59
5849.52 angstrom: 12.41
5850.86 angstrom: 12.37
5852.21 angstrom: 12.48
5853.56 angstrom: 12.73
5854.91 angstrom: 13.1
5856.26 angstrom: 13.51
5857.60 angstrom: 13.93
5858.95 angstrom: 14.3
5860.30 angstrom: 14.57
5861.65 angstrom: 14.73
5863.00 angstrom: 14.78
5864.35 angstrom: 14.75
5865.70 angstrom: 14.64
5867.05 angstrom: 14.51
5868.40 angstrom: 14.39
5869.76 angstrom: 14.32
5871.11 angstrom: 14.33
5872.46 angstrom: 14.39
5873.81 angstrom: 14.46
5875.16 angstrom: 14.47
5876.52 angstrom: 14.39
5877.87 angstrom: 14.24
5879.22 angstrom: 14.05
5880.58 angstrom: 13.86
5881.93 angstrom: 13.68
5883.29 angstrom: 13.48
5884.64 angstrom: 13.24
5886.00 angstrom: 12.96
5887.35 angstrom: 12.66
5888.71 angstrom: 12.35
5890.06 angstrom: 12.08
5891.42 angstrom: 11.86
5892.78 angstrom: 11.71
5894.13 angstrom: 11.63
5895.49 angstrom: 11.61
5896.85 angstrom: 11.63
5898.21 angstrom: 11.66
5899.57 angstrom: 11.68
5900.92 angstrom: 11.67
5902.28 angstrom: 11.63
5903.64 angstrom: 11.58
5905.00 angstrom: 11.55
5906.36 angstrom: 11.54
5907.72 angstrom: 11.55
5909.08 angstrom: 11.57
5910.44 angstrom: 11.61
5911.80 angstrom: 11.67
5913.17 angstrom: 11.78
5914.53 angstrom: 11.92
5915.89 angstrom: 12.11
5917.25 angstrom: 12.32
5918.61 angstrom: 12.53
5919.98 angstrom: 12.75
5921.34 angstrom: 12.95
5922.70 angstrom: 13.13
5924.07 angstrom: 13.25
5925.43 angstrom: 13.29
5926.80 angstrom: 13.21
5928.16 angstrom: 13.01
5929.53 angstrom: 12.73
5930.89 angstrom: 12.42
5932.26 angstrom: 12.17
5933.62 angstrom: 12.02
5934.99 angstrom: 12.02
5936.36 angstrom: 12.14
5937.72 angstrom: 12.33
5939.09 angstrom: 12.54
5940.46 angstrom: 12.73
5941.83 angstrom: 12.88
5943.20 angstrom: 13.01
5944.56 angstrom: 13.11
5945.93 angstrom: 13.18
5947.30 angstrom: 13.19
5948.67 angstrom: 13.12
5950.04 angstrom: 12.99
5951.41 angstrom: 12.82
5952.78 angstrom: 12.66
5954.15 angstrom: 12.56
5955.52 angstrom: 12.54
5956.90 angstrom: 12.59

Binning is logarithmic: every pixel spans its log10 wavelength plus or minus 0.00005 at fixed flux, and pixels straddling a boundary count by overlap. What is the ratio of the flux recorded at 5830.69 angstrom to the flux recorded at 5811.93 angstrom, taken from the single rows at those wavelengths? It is 1.04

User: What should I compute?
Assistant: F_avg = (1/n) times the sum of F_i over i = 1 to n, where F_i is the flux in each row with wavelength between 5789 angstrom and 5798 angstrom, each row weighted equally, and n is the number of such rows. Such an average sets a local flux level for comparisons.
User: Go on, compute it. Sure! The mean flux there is 13.3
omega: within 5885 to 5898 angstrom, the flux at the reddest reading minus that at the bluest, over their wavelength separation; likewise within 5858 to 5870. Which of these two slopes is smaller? -0.12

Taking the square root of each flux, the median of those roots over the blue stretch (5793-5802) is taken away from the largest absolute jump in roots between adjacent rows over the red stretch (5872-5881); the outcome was -3.57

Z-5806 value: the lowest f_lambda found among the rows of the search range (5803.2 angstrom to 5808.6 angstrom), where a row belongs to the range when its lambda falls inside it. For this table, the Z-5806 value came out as 12.55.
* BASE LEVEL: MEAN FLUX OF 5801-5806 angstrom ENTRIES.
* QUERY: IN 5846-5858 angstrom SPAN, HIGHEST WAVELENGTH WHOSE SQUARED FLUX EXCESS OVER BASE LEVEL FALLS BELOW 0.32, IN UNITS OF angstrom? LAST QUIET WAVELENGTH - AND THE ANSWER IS 5854.91 angstrom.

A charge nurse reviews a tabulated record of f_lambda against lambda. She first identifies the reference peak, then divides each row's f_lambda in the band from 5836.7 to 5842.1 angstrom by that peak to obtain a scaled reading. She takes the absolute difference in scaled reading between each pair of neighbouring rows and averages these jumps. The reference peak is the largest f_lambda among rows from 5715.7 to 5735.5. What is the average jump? 0.0018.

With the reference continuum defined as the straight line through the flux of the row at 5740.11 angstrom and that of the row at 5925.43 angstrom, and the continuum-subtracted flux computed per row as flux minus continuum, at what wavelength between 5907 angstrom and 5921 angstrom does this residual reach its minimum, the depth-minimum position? 5907.72 angstrom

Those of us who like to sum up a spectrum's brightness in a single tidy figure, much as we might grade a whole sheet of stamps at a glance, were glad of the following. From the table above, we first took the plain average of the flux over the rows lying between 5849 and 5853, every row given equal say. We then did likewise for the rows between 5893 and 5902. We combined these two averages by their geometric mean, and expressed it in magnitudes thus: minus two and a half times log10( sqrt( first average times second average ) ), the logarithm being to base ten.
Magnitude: -2.70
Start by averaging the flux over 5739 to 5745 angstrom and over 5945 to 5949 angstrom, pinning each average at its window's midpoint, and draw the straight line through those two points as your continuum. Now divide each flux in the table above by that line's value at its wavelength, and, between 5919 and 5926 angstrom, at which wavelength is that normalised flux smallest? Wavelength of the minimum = 5919.98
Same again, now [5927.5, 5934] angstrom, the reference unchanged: 5933.62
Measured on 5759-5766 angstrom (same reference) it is 5759.97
